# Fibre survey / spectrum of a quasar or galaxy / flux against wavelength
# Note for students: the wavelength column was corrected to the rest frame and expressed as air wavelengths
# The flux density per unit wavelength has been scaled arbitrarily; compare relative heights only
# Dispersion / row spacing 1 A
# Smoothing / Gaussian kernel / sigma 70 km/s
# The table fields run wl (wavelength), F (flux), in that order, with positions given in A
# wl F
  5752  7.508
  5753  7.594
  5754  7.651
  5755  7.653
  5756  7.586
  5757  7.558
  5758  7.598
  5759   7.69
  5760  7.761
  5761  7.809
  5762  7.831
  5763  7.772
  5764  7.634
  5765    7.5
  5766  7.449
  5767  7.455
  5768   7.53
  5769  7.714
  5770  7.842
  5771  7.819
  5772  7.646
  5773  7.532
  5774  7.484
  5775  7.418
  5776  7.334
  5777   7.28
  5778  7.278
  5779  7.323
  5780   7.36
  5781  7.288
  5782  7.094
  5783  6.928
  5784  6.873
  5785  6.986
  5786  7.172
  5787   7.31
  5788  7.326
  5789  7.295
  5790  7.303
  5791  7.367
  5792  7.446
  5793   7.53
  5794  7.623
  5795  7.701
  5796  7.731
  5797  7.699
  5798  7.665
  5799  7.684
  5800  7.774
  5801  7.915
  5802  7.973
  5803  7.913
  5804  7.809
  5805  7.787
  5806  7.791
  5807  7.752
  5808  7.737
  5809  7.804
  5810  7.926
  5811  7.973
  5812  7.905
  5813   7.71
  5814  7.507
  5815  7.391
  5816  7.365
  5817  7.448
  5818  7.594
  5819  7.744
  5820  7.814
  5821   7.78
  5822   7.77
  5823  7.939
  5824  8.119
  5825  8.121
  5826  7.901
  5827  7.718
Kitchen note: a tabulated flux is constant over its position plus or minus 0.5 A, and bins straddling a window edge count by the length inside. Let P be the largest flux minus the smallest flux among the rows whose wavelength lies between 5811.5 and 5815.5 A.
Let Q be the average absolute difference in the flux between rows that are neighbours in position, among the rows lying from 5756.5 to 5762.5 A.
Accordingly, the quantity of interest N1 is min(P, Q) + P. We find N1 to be 0.569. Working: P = 0.51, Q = 0.055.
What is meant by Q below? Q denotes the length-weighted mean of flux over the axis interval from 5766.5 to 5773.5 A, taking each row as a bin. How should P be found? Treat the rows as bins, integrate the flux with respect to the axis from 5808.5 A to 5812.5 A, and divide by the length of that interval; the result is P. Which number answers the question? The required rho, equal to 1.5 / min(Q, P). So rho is 0.196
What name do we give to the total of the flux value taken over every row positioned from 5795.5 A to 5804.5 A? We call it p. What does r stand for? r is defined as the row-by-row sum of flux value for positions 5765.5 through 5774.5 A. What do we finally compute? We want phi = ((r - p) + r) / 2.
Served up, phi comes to 33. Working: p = 70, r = 68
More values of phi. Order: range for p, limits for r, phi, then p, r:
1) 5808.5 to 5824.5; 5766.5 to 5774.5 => -1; 124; 61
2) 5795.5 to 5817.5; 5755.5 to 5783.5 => 125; 170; 211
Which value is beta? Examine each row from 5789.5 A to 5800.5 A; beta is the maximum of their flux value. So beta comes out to 7.774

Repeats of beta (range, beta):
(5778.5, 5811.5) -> 7.973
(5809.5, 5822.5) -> 7.973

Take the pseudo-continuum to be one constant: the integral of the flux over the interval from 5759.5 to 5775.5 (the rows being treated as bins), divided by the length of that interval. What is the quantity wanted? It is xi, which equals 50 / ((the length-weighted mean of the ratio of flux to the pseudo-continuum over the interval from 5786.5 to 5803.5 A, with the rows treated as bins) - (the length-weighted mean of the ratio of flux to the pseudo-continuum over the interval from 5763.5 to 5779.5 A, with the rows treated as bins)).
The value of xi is 4322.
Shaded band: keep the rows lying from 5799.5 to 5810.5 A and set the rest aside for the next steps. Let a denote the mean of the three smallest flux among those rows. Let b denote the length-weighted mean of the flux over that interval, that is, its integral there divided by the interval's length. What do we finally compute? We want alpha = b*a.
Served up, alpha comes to 60.8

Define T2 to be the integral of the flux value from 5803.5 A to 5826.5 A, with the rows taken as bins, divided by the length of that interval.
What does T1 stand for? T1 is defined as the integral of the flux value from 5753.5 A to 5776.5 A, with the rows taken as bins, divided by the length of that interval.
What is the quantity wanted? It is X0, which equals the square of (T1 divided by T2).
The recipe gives 0.96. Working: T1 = 7.6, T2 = 7.77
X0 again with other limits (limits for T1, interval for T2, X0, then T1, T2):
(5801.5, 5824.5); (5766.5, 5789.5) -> 1.11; 7.8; 7.36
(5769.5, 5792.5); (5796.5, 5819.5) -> 0.90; 7.3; 7.73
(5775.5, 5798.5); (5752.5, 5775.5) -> 0.93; 7.3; 7.63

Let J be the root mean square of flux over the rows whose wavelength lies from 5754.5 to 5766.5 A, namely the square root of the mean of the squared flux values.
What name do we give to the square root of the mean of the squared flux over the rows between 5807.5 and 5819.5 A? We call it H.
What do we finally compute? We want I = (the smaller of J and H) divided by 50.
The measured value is 0.153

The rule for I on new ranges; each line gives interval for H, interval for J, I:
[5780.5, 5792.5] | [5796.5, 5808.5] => 0.144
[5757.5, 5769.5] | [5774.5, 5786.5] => 0.144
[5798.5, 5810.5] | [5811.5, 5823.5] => 0.153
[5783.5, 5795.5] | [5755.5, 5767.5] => 0.147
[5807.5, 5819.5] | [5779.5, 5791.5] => 0.144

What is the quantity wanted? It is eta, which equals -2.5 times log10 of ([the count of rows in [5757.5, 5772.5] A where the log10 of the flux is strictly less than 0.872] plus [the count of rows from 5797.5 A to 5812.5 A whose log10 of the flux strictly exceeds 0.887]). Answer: -2.8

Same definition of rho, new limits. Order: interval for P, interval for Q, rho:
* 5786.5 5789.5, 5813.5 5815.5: 0.205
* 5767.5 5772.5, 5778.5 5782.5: 0.206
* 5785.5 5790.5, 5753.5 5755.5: 0.206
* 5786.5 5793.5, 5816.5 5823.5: 0.204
